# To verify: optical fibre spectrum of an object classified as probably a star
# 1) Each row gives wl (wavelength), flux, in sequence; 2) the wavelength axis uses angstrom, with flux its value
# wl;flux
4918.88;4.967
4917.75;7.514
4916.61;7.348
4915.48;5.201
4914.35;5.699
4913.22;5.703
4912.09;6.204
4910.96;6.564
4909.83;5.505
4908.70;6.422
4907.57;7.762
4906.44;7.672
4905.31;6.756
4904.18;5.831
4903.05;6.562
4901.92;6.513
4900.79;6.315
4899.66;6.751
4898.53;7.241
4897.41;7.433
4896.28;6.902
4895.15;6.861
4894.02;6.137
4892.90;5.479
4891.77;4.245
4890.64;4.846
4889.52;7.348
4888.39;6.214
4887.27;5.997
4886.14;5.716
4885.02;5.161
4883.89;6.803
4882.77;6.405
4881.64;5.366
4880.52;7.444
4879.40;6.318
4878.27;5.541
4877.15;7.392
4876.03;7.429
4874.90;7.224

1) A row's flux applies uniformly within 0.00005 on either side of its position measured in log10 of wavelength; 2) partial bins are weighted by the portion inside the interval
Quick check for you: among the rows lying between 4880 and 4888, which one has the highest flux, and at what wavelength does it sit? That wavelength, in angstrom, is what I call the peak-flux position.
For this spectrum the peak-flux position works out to 4880.52 angstrom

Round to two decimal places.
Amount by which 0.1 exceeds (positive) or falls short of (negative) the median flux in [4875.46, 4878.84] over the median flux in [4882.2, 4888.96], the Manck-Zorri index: -1.11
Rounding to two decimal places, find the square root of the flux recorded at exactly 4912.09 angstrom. 2.49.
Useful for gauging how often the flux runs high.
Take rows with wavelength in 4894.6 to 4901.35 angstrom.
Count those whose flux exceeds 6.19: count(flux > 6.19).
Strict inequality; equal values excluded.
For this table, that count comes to 6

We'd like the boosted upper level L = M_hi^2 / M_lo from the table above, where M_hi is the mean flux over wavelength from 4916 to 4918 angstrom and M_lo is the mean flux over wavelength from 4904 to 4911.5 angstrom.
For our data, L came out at 8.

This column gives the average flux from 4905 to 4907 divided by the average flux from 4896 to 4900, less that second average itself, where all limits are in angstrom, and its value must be -6.1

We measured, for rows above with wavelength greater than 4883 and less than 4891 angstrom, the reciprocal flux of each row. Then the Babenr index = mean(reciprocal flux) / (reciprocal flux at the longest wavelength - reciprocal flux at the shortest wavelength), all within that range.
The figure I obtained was 3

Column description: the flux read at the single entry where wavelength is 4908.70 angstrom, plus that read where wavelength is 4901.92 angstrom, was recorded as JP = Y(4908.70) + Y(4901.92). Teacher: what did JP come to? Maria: 12.9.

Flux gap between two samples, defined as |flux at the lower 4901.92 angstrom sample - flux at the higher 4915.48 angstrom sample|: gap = 1.3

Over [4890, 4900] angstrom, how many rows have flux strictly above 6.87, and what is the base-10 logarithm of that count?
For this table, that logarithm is 0.48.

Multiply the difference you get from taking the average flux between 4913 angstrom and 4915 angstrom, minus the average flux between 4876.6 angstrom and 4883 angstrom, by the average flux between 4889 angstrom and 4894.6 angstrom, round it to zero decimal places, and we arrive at -4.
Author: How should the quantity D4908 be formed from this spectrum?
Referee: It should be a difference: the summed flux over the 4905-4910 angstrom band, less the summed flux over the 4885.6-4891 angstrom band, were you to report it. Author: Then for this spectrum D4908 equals 4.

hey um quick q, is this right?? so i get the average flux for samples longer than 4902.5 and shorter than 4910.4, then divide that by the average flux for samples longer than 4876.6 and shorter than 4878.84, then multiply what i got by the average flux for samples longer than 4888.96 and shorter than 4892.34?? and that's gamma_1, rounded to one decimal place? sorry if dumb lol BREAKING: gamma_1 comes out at 5.6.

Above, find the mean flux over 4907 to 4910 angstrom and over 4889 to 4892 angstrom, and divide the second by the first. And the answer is 0.83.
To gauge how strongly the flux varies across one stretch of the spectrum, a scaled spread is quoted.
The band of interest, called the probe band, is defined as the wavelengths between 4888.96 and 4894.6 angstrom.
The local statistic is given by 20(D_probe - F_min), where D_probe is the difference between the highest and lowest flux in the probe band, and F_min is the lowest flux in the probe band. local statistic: -23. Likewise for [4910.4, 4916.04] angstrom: -77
